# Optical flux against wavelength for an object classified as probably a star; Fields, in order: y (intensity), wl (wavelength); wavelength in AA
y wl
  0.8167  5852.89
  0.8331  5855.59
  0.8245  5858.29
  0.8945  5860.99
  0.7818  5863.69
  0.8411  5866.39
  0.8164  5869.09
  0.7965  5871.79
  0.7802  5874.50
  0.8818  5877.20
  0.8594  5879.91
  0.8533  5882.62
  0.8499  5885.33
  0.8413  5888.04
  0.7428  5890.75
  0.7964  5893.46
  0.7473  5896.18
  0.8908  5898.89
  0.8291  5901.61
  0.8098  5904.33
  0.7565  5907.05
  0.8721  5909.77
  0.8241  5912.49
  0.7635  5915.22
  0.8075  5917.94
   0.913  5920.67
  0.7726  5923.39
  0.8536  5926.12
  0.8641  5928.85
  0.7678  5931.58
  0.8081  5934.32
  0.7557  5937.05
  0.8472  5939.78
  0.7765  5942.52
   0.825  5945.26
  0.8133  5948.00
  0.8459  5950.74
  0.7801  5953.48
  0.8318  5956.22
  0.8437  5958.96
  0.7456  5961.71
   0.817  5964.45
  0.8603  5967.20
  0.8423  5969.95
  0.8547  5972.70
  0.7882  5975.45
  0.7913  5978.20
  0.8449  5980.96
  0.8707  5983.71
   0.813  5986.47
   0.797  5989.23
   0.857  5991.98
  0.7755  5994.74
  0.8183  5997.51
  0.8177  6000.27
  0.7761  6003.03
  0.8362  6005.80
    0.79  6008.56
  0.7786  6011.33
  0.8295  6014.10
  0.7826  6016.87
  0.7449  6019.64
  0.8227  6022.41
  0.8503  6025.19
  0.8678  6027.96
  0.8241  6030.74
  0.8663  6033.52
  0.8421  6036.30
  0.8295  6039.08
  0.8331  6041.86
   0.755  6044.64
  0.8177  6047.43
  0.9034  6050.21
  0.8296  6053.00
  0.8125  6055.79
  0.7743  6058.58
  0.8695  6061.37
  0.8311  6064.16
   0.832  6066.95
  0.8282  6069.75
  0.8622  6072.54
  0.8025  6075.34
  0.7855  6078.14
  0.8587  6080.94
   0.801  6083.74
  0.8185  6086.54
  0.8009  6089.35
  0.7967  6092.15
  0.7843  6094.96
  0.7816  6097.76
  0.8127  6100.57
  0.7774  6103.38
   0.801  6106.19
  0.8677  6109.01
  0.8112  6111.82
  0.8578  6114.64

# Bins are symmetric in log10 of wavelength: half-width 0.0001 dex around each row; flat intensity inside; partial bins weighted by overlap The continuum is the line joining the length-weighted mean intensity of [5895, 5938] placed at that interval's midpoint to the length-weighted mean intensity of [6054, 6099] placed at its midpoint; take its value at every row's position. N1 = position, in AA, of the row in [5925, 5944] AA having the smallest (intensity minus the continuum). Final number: 5937.05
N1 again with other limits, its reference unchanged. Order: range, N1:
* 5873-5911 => 5890.75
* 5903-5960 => 5937.05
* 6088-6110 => 6103.38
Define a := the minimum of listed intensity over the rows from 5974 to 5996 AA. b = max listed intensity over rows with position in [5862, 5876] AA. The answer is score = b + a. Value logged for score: 1.62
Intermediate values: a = 0.7755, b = 0.8411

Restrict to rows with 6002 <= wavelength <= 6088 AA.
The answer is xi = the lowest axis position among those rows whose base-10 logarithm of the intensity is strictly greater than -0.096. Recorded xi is 6005.80 AA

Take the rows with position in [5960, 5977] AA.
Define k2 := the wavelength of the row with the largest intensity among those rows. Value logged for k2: 5967.20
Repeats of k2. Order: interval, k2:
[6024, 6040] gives 6027.96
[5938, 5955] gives 5939.78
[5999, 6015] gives 6005.80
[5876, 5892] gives 5877.20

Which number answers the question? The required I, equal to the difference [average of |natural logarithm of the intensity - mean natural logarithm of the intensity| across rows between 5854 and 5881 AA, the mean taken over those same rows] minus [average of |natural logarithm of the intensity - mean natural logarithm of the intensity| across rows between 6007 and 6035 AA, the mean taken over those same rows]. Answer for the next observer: -0.004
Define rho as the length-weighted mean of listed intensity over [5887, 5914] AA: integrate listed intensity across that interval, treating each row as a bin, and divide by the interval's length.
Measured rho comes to 0.810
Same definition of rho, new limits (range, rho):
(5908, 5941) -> 0.820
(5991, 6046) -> 0.815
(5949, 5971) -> 0.821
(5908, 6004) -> 0.818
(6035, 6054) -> 0.830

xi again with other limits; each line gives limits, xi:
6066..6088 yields 6066.95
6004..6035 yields 6005.80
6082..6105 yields 6086.54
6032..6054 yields 6033.52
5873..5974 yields 5877.20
